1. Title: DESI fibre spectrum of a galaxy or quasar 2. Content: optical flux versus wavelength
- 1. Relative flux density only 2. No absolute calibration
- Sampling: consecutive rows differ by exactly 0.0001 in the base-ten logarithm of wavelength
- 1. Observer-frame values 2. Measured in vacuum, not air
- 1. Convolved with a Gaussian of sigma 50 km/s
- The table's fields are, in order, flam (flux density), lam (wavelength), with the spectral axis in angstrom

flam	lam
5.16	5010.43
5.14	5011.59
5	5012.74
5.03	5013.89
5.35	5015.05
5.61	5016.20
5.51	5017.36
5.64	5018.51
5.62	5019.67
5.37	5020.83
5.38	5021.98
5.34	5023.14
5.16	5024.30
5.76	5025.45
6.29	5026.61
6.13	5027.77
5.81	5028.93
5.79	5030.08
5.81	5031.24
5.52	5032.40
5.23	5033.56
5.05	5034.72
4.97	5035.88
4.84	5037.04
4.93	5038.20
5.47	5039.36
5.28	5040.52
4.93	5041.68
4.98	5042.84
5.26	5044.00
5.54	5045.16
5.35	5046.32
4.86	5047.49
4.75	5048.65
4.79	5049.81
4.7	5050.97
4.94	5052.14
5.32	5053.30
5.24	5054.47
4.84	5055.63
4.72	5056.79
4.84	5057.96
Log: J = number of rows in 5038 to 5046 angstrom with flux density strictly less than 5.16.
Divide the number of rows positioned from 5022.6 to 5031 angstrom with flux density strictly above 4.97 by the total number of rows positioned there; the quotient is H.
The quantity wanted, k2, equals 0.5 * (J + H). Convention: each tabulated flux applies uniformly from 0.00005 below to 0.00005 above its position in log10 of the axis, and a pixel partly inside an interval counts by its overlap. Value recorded 2.0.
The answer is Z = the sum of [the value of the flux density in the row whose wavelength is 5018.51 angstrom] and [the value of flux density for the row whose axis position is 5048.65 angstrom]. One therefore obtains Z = 10.4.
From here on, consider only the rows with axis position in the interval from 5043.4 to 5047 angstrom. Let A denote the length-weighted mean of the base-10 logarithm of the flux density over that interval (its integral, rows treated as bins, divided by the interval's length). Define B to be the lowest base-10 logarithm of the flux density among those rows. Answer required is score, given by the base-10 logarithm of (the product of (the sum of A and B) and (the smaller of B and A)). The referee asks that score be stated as 0.02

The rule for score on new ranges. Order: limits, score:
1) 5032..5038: -0.02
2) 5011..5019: 0.00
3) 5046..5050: -0.03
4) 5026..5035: 0.01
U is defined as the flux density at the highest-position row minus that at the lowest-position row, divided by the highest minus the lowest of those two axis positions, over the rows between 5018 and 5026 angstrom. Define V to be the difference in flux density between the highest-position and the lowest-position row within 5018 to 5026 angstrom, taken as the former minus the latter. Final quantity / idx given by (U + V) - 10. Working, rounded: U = 0.02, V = 0.12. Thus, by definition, -9.86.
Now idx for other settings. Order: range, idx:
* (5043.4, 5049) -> -10.62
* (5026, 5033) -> -10.90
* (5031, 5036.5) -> -11.02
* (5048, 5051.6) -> -10.07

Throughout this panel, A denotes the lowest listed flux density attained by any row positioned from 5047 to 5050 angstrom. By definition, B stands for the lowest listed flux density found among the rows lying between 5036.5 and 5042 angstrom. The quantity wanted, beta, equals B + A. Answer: 9.6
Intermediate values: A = 4.75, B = 4.84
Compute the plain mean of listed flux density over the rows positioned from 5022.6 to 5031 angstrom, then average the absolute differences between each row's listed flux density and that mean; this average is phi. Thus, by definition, 0.29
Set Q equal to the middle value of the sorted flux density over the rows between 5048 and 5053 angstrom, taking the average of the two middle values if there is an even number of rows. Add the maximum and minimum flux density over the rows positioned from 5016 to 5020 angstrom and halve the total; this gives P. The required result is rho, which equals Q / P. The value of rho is 0.86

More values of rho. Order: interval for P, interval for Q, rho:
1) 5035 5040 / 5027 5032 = 1.13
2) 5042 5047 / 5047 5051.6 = 0.91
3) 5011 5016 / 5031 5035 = 1.04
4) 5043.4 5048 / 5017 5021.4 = 1.07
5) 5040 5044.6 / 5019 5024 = 1.05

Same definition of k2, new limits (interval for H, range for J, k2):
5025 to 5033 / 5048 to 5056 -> 3.0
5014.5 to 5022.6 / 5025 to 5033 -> 0.5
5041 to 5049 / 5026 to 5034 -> 0.3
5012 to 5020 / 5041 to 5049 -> 2.5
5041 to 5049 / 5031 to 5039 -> 2.3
